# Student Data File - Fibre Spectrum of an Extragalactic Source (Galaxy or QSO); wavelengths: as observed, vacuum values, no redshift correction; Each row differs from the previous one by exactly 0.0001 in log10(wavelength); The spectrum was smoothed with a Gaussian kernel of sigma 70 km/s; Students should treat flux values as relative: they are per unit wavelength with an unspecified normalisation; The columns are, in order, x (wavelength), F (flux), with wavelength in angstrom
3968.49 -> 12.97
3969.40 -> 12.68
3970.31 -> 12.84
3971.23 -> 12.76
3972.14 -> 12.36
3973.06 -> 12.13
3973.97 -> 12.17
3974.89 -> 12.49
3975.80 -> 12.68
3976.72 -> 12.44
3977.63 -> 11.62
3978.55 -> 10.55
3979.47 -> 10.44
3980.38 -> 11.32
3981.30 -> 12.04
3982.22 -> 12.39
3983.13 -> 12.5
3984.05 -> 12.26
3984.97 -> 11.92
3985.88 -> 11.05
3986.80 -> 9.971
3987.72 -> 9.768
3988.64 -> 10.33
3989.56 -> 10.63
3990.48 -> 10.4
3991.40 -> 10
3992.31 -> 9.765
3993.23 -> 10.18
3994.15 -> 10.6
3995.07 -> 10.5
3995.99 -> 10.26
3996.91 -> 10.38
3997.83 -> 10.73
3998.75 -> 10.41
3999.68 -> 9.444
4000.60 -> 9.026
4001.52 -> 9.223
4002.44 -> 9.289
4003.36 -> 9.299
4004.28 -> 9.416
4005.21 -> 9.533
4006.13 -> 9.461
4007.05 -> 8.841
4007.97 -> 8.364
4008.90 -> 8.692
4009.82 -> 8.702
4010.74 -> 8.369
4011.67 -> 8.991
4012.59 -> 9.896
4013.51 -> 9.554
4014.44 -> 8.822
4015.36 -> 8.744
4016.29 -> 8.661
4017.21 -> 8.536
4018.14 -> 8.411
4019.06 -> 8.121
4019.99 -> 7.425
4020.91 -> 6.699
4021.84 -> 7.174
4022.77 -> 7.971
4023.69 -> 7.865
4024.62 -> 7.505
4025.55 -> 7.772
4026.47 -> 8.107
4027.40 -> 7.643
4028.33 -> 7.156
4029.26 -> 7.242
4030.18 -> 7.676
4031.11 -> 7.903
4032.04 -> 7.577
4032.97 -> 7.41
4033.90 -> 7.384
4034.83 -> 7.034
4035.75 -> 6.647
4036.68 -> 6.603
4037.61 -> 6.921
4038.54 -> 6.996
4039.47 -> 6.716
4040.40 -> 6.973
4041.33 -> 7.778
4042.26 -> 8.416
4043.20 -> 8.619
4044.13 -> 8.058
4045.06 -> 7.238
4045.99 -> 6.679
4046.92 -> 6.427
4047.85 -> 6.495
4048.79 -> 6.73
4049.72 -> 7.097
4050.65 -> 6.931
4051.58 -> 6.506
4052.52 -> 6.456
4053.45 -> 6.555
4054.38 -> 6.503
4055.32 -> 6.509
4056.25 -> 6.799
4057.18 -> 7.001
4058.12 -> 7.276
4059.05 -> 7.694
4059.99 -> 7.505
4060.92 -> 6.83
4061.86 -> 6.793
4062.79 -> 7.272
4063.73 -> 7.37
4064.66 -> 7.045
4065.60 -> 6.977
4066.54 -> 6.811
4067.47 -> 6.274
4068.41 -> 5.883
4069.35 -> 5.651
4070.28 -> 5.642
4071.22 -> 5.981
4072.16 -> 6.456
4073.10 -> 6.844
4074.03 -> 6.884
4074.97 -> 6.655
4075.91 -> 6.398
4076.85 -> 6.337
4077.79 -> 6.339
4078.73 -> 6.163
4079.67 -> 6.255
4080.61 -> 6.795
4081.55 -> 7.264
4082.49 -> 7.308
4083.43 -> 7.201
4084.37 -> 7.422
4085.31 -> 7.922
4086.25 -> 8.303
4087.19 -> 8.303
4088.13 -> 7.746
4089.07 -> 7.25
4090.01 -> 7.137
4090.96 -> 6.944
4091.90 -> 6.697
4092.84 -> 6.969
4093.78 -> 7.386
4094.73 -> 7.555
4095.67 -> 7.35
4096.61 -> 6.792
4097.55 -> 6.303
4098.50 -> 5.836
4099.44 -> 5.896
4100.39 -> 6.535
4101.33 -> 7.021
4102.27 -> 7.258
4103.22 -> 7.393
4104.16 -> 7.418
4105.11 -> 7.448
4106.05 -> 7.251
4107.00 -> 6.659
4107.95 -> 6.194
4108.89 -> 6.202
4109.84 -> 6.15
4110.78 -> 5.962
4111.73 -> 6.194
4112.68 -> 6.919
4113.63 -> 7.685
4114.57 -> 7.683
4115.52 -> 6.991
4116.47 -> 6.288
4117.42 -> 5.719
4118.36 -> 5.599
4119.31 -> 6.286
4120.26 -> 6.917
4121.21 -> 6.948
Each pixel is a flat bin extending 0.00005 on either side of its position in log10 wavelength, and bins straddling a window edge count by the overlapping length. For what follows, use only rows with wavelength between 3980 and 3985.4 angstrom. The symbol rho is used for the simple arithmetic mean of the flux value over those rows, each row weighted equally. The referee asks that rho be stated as 12.1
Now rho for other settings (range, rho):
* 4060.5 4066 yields 7.0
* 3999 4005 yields 9.3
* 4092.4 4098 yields 7.1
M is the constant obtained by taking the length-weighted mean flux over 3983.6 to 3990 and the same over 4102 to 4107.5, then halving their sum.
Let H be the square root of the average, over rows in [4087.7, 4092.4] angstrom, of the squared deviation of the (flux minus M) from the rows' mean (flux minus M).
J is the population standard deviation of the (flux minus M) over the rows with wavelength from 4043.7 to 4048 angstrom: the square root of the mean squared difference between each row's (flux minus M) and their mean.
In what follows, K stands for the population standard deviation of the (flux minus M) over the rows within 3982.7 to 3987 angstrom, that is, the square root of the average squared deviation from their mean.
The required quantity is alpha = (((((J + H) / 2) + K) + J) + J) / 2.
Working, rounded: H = 0.35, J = 0.6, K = 0.93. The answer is 1.31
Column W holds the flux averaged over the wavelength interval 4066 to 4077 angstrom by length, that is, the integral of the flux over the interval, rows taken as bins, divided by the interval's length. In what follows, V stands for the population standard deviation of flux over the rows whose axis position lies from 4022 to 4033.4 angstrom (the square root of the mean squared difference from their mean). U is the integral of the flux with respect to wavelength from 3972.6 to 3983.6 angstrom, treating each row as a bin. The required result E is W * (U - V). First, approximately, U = 131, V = 0.28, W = 6.3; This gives 826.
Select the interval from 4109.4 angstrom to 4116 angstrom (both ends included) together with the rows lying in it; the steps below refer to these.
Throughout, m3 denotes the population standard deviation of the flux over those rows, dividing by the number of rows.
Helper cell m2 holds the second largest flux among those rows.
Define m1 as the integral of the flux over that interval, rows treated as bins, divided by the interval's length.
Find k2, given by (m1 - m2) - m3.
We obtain -1.55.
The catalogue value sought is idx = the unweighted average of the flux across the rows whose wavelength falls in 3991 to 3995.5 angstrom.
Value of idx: 10.2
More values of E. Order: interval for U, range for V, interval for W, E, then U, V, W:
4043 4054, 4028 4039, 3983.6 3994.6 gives 804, 76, 0.38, 10.6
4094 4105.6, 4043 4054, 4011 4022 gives 672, 80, 0.66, 8.5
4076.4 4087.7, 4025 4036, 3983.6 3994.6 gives 849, 81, 0.39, 10.6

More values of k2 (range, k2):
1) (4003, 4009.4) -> -0.80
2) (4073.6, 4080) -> -0.46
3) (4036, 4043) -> -1.16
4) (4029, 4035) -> -0.45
